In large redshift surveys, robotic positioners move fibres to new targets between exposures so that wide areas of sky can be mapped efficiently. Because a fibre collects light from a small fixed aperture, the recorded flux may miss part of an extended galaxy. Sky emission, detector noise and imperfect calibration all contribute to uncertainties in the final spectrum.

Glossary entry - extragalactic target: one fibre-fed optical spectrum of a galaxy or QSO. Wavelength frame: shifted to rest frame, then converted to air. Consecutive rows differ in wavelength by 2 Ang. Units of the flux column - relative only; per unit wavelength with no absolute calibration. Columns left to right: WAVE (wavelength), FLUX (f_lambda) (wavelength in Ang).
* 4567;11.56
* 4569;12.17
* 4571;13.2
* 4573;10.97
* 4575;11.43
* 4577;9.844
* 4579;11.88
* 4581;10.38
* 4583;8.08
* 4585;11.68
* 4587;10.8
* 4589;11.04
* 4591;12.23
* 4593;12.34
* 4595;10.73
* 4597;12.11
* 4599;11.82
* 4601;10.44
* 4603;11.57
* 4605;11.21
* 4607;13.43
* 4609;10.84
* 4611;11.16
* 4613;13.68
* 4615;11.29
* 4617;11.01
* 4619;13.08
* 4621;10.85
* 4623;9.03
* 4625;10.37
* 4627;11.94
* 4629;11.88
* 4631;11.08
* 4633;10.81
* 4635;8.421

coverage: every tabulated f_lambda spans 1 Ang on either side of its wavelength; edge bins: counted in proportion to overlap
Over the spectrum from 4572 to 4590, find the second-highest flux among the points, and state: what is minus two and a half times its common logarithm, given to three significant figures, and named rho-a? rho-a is -2.67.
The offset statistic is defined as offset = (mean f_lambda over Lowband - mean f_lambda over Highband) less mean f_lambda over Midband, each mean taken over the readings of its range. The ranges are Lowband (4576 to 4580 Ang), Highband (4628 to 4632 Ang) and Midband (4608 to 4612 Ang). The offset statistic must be -11.6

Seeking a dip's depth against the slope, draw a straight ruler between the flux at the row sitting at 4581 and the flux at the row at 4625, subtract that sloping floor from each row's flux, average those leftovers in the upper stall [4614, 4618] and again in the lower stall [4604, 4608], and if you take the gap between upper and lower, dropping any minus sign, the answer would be 1.2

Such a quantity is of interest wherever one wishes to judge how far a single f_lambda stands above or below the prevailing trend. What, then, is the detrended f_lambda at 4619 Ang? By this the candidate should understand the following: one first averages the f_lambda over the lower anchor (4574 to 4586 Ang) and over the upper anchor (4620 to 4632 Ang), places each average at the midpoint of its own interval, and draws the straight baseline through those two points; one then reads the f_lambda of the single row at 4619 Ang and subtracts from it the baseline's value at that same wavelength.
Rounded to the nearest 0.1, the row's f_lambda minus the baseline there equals 2.3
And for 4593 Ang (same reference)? 1.7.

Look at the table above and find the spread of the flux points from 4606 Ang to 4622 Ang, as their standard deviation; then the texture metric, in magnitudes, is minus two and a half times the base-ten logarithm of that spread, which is -0.2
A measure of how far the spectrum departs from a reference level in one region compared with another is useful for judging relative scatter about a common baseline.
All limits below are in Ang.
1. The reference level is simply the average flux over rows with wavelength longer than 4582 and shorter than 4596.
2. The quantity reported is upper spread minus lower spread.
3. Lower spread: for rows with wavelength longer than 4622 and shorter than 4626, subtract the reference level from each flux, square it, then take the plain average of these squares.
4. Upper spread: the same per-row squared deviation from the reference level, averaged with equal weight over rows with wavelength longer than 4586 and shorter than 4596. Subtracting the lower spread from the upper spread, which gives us -1.4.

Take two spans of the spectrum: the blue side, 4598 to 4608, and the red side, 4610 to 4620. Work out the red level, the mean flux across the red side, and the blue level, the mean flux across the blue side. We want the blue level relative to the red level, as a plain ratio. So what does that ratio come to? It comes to 0.97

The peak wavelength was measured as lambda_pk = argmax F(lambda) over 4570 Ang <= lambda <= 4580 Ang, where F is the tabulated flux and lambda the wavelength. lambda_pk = 4571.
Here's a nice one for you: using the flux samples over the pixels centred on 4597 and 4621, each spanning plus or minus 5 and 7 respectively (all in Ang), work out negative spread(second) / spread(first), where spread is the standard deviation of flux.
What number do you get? -1.5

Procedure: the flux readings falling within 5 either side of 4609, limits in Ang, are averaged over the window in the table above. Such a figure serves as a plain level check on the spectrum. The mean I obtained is 12.1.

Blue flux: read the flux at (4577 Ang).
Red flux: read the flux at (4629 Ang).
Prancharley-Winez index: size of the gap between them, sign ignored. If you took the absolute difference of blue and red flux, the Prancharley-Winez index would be 2.04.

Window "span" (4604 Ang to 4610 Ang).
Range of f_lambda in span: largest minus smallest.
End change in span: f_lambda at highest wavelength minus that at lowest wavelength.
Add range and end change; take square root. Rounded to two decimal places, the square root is 1.49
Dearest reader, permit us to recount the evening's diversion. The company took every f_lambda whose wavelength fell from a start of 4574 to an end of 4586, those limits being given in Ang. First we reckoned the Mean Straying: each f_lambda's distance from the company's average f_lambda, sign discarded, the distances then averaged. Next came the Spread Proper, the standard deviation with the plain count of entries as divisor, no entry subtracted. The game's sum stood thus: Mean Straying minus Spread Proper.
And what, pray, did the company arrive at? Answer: -0.205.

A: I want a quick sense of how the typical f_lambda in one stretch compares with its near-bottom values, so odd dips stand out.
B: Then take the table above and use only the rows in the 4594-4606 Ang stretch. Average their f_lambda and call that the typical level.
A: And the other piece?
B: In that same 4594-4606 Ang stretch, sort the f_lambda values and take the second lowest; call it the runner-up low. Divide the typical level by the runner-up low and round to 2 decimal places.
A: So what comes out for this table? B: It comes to 1.05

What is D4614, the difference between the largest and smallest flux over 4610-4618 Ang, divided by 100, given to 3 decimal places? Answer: 0.027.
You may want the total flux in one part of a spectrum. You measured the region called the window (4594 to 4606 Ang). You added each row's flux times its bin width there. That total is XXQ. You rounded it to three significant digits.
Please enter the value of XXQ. 136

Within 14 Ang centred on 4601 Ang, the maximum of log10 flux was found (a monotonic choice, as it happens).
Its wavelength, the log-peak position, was 4607 Ang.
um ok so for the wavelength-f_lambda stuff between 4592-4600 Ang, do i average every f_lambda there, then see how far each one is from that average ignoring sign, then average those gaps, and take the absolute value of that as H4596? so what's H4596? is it 0.51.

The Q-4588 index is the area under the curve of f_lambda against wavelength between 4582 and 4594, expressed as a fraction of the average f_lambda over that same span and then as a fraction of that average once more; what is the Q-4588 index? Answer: 1.088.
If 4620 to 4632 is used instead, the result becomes 1.105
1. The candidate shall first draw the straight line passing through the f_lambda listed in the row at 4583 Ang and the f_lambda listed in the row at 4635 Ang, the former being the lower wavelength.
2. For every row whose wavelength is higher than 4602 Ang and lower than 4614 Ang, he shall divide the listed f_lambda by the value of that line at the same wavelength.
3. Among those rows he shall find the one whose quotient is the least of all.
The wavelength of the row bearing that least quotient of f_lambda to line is 4609 Ang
